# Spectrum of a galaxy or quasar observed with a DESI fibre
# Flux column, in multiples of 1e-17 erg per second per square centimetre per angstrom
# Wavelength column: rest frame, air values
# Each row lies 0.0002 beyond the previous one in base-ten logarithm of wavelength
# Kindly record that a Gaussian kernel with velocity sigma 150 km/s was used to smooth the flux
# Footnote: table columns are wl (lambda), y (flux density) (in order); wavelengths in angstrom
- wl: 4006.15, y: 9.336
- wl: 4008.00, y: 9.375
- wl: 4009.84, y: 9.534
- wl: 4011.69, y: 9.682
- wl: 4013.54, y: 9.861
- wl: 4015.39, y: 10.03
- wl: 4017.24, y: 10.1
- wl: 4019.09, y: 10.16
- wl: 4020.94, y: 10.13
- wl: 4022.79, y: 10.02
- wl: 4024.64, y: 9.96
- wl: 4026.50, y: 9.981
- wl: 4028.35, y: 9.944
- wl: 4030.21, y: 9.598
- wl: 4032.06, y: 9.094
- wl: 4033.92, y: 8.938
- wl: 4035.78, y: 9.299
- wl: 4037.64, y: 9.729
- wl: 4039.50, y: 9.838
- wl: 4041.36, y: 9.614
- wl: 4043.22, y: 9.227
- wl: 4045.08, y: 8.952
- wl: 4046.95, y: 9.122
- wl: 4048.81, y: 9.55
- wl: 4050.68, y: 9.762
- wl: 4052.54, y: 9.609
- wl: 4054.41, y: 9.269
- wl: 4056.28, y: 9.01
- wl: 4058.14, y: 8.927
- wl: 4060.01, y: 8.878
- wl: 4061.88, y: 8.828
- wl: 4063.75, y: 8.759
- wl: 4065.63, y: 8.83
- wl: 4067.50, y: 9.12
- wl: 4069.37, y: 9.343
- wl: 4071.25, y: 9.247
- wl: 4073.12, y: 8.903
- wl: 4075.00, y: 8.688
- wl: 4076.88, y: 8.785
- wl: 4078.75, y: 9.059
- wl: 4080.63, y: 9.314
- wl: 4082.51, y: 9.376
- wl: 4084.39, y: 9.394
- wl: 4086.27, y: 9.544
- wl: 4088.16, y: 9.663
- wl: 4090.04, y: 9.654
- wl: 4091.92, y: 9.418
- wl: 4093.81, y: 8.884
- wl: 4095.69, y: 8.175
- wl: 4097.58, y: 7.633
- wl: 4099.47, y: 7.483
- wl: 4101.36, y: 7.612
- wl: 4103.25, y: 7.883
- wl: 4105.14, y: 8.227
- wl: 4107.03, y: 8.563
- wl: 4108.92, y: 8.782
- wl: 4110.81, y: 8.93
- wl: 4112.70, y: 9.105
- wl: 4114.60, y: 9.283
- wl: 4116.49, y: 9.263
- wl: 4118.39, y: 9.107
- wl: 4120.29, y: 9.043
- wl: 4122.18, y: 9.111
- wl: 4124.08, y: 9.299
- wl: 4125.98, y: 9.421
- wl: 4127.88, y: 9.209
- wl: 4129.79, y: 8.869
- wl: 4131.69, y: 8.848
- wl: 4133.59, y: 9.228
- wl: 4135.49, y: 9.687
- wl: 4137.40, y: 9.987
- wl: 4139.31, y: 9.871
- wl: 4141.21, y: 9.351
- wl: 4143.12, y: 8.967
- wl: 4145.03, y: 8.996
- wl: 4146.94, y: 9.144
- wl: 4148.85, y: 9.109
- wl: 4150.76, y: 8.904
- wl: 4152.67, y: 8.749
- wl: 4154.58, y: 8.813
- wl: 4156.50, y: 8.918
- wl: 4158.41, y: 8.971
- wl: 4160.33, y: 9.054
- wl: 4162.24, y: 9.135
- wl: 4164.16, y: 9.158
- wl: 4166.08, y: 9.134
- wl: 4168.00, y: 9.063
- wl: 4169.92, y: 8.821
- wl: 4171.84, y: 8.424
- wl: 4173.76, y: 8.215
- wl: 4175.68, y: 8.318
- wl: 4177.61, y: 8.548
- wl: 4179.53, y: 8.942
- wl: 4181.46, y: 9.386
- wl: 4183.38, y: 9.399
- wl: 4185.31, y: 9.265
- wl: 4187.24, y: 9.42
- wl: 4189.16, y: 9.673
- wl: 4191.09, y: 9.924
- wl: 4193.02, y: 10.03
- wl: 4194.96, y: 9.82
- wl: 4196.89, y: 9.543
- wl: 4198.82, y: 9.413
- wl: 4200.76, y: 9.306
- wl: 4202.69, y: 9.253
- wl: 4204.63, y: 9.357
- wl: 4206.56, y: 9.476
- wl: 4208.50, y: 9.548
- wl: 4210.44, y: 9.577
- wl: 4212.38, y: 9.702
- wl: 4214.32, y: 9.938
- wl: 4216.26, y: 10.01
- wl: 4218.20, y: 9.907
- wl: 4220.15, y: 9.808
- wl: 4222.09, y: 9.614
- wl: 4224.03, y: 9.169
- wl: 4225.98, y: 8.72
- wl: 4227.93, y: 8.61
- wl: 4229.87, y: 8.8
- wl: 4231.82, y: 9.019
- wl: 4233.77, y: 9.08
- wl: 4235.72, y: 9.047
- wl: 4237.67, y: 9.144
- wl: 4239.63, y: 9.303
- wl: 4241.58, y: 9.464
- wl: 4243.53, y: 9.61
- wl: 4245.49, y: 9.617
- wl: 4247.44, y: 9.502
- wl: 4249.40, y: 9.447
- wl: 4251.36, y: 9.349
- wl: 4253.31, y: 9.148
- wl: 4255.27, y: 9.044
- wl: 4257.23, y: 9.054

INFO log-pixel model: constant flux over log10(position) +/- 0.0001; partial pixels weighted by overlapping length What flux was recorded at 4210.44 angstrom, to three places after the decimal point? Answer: 9.577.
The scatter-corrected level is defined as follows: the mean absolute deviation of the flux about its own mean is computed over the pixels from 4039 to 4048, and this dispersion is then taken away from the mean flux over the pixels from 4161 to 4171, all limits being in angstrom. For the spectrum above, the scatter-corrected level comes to 8.8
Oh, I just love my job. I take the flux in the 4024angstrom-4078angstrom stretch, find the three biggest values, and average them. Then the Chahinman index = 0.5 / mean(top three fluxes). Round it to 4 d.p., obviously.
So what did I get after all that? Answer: 0.0502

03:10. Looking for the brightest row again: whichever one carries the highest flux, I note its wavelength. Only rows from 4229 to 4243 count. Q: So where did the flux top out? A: 4241.58 angstrom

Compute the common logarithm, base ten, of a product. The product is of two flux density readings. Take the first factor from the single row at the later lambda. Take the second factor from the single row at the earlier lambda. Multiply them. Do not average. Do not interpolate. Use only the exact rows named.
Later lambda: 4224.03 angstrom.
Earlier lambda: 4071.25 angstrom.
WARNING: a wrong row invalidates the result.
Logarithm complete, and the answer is 1.93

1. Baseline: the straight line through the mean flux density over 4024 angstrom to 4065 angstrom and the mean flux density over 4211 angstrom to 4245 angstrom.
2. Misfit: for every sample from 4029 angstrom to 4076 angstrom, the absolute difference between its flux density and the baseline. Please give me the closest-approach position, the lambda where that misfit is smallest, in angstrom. 4069.37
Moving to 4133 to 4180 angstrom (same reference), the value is 4141.21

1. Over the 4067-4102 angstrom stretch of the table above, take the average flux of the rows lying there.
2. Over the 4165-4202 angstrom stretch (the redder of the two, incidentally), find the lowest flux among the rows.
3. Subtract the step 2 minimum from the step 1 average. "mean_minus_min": 0.7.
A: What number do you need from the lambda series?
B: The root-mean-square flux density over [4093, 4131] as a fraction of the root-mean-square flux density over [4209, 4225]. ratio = 0.90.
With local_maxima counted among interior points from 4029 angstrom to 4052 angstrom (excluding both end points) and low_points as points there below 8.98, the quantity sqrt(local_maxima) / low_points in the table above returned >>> 0.50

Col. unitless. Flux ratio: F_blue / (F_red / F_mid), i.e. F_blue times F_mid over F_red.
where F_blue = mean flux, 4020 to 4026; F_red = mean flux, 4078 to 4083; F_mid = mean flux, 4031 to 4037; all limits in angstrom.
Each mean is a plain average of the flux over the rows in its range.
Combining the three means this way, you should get 9.9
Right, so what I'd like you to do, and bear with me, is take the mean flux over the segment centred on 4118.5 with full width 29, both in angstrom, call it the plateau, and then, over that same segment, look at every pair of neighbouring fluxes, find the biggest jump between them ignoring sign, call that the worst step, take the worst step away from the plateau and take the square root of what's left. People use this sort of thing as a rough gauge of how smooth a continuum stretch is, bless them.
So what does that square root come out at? 2.94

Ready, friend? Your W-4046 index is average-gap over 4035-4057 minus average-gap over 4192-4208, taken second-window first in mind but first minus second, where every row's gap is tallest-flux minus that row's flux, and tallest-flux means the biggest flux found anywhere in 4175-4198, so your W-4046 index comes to 0.11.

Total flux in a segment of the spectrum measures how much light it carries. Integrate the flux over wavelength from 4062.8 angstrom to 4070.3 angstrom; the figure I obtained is 68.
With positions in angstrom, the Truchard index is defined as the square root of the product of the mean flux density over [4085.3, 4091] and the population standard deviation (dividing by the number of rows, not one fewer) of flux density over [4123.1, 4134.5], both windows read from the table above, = 1.44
